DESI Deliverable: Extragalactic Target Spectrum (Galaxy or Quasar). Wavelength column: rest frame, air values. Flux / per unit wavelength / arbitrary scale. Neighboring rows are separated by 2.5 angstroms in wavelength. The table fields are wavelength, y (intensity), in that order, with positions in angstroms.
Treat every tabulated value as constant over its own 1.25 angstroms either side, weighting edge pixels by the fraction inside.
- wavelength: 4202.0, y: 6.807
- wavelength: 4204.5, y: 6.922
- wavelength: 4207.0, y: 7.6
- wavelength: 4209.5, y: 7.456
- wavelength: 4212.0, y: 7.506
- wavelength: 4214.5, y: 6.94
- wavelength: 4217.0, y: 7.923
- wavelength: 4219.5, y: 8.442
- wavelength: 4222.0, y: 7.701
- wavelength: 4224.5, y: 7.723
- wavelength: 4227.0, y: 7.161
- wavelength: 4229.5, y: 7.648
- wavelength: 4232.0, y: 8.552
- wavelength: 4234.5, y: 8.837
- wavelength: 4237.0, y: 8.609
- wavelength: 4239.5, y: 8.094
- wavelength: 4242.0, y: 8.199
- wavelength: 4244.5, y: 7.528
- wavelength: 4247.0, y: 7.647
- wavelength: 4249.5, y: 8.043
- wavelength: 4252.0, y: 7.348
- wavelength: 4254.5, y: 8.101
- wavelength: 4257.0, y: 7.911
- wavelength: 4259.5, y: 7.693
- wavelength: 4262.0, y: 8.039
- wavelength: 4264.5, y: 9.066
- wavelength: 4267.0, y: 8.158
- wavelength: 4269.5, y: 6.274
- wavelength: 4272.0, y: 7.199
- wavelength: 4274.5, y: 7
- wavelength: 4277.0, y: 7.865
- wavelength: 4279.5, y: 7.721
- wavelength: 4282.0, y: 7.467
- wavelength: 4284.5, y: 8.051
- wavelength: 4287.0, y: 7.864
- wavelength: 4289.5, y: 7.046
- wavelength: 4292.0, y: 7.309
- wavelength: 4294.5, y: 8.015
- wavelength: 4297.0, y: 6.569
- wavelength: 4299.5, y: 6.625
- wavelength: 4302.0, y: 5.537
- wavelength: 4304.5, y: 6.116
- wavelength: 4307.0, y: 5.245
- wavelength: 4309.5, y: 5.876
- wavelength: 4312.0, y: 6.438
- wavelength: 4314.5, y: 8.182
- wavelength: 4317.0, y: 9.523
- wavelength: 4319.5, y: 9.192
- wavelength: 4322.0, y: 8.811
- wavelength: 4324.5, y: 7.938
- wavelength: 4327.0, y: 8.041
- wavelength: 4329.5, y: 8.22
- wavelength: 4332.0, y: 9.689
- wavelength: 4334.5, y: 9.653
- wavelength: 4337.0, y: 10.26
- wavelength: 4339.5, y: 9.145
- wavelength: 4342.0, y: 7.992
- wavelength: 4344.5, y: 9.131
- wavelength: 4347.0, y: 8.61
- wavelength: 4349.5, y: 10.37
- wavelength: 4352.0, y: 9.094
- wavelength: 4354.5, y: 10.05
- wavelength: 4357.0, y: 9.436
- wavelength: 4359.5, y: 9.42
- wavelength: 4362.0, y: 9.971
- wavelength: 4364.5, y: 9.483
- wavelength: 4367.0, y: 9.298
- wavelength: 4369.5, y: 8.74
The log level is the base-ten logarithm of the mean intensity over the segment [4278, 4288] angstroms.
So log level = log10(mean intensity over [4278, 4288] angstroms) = 0.891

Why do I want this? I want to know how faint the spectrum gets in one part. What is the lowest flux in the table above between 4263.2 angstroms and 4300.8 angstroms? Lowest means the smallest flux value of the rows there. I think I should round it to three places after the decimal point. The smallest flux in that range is 6.274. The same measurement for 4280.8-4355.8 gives 5.245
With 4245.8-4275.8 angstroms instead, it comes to 6.274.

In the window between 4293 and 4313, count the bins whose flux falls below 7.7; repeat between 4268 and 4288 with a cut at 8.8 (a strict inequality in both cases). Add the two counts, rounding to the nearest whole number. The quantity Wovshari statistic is 15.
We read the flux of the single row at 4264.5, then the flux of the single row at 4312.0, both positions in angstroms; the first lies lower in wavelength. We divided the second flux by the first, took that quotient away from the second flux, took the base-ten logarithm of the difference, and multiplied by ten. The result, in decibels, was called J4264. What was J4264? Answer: 7.6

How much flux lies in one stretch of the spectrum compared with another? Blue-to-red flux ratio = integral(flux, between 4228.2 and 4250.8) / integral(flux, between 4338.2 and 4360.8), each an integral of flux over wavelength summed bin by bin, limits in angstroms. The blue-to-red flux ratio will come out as 0.88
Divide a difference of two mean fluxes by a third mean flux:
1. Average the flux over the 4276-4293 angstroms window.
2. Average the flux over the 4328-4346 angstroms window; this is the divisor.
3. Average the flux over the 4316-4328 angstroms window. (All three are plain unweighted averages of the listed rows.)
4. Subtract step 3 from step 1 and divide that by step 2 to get -0.118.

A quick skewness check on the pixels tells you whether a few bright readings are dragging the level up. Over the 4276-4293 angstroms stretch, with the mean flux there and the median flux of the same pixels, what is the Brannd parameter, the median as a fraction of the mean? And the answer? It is 1.01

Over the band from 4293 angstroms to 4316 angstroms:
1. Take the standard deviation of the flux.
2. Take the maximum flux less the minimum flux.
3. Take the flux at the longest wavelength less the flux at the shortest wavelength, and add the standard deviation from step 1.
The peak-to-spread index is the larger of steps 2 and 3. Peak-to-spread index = 2.9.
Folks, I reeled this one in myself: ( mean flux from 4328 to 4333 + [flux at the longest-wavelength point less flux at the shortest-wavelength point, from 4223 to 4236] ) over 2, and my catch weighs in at 5.0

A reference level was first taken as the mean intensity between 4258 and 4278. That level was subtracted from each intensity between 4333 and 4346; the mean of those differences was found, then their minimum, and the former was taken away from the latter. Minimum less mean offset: -1.24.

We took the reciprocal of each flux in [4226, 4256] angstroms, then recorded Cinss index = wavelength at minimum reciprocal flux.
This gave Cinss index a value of 4234.5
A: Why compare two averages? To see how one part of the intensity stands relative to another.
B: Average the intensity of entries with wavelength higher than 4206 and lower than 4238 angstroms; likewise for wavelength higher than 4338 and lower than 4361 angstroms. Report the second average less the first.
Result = 1.4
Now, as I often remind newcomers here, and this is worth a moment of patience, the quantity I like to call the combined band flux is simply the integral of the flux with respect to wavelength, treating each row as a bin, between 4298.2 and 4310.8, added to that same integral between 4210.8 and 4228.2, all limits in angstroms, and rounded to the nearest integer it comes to 207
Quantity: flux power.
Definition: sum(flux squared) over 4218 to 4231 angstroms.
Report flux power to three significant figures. 300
